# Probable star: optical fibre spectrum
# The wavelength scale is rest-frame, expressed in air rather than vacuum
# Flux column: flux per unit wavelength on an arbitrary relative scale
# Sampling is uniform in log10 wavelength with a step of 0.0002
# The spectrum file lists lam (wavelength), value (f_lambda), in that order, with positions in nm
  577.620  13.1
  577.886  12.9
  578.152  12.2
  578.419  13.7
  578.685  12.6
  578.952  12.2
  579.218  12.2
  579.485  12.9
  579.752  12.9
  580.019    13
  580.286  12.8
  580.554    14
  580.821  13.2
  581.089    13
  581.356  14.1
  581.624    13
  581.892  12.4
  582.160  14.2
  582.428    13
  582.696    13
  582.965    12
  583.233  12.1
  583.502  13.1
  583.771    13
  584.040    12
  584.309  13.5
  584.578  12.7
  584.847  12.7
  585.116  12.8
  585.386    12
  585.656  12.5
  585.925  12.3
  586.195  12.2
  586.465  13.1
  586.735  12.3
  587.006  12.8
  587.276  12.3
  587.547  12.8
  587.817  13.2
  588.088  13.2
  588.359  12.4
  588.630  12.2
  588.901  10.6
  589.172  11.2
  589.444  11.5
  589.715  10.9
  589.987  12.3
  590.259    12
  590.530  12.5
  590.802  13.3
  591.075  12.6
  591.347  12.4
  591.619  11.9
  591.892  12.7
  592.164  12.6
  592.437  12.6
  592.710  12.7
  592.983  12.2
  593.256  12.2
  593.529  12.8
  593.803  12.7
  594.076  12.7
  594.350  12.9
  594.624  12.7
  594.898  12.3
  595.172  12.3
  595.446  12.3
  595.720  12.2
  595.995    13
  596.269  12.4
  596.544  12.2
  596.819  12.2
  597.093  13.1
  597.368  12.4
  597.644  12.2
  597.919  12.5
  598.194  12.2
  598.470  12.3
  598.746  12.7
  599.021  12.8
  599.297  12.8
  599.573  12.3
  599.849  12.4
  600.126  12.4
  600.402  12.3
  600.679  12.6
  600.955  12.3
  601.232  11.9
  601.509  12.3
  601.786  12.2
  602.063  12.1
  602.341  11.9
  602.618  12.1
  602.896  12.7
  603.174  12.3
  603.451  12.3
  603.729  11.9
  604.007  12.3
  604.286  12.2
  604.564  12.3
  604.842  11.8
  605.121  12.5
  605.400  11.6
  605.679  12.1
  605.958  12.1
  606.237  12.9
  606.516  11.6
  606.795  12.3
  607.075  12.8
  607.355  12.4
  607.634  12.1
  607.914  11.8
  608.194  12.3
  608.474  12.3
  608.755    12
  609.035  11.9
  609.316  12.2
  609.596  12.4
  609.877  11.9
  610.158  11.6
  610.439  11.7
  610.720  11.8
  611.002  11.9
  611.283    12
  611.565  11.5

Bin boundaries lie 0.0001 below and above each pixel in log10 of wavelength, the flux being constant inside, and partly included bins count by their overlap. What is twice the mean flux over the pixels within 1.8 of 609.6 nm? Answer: 24.0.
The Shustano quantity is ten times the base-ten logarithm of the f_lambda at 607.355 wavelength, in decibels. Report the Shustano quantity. 10.9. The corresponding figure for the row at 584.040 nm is 10.8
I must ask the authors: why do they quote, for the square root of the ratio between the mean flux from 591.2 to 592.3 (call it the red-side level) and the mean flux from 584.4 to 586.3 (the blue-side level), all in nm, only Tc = 1.00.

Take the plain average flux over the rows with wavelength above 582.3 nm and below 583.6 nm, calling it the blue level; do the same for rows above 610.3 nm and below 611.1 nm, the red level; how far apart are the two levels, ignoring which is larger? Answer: 0.84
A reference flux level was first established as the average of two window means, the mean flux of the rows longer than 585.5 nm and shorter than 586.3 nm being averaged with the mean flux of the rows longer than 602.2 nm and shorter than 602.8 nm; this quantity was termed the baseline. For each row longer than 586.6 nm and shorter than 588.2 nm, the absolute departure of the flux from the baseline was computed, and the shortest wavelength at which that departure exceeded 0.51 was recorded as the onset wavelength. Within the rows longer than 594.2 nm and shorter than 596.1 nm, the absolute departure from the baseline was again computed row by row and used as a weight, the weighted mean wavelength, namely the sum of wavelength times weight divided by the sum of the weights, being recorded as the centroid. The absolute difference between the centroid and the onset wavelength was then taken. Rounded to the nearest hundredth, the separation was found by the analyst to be 8.09 nm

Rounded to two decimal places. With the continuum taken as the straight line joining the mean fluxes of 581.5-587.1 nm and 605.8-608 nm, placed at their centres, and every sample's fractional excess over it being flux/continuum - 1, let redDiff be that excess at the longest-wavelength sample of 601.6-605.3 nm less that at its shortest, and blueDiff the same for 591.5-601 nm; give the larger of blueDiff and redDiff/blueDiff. 0.64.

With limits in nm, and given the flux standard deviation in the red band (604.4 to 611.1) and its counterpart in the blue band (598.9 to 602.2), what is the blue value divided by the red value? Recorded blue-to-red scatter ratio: 0.7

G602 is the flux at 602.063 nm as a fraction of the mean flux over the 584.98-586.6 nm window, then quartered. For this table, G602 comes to 0.242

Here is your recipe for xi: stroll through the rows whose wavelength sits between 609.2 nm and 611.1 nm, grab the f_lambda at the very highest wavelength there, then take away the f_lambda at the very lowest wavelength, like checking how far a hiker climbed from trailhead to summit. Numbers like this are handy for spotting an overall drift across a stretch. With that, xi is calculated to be -0.3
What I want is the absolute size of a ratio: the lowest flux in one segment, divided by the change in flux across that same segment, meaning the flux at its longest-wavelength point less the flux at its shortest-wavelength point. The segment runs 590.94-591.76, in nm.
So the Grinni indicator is 17.0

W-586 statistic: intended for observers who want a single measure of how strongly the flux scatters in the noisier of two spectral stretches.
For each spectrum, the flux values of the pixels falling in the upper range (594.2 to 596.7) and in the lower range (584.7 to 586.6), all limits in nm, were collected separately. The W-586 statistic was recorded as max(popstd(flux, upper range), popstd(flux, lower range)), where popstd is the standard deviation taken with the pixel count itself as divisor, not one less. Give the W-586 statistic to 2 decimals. 0.35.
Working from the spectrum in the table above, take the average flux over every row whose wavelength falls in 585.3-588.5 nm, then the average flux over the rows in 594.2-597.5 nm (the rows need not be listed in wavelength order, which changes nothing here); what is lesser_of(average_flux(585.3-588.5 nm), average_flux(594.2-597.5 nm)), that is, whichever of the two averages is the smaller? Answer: 12.5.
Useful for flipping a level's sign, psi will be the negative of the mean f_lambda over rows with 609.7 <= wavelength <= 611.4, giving -11.8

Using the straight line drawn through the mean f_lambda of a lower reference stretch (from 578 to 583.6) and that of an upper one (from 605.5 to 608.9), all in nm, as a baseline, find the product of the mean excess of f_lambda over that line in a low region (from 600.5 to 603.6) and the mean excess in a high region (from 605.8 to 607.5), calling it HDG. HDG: -0.013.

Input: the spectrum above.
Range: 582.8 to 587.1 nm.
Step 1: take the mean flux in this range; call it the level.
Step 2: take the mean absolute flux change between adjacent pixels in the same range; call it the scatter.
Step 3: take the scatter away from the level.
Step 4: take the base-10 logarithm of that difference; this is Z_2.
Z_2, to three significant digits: 1.08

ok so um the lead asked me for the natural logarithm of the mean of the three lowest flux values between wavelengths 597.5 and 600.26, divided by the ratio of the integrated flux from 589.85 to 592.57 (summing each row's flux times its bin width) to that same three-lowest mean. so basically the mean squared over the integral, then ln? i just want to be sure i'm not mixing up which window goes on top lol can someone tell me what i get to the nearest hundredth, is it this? 1.48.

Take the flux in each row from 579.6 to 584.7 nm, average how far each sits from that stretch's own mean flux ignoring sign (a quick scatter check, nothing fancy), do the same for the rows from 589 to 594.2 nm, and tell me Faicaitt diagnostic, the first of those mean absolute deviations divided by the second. 1.0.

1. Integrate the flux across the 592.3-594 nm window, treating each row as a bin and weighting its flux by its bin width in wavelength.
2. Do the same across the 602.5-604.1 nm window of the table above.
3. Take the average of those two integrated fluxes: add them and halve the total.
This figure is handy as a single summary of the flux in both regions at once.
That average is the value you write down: 20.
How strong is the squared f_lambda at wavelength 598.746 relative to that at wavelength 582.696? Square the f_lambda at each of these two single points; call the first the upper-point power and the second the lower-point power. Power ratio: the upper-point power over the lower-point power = 0.95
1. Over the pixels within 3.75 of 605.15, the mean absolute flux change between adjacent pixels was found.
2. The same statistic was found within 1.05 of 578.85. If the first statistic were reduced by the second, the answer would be -0.23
